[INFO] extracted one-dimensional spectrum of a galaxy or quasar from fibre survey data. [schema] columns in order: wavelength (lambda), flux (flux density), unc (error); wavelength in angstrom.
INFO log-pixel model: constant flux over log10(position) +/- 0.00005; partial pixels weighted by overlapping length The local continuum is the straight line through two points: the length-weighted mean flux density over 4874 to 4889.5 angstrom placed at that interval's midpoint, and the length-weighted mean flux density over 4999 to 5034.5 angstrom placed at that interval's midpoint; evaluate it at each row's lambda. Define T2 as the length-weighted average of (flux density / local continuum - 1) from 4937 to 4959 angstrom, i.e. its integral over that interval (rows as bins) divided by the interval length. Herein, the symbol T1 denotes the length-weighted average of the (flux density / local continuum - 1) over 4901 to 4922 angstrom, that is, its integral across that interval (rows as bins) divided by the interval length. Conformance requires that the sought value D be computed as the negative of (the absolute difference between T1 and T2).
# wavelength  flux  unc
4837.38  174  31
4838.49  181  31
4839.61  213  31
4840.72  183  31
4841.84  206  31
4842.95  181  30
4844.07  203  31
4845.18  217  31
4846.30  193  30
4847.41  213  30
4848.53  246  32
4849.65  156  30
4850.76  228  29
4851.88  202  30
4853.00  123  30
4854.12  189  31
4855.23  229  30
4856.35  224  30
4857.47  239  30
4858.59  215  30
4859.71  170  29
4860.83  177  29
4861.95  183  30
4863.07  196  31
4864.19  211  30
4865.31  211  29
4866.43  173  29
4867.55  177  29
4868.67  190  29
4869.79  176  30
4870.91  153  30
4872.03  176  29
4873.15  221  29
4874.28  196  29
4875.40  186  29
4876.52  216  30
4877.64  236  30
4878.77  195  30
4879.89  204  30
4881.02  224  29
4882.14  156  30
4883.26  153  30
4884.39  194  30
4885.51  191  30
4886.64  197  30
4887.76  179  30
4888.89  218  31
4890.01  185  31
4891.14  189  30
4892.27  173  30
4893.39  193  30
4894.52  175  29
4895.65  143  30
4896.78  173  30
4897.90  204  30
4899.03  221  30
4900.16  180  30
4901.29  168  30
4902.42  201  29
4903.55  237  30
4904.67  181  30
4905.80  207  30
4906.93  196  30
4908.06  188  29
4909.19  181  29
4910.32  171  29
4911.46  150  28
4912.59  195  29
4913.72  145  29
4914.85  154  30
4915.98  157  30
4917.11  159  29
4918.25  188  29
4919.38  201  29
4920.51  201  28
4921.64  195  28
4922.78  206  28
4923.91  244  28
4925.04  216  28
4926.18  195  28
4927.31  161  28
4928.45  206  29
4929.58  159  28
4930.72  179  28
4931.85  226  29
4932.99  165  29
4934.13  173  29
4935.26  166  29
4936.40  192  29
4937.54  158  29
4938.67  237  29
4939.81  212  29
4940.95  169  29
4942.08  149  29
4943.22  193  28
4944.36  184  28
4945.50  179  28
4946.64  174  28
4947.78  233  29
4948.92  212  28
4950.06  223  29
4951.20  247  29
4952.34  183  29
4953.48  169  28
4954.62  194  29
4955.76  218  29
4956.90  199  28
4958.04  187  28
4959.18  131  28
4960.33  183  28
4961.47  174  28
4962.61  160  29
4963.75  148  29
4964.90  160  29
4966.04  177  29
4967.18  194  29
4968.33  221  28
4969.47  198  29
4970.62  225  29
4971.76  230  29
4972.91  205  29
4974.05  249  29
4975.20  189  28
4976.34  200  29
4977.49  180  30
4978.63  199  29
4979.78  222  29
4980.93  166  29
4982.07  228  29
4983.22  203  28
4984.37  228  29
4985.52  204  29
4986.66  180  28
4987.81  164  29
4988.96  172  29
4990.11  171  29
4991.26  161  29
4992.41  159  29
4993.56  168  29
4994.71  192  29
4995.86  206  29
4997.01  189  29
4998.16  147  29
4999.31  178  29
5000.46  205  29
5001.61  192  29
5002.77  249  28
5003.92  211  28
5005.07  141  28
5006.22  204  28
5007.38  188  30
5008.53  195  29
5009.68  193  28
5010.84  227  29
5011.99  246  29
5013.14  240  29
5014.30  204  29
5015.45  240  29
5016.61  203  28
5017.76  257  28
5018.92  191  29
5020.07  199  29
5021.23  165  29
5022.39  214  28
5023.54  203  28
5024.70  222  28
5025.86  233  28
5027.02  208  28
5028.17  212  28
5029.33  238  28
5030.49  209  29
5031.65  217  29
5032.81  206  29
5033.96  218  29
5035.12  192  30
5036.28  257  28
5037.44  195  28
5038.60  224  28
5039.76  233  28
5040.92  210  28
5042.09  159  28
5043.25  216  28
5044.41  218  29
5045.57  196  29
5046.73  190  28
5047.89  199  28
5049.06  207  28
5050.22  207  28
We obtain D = -0.040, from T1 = -0.082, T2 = -0.041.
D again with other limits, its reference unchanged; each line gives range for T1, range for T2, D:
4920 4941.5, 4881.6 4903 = -0.025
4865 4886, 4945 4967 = -0.058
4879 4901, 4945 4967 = -0.031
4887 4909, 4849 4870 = -0.039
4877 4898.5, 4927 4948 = -0.045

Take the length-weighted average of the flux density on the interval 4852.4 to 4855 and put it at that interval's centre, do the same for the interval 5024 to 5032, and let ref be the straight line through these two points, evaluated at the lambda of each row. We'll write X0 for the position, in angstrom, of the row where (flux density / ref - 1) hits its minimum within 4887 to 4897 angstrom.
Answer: 4895.65 angstrom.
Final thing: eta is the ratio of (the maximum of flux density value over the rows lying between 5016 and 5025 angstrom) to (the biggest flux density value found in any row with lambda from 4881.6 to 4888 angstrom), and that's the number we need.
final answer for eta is 1.30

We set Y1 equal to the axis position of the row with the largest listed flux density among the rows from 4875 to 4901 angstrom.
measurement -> 4877.64 angstrom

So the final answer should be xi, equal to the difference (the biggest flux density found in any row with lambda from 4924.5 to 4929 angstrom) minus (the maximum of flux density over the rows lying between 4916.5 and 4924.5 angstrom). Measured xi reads -28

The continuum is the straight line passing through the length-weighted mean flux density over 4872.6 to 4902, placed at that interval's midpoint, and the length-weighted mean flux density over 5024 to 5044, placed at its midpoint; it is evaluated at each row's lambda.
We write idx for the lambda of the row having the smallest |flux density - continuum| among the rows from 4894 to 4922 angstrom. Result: 4912.59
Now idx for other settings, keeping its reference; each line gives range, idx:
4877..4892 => 4885.51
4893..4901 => 4893.39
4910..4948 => 4912.59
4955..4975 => 4972.91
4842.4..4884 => 4868.67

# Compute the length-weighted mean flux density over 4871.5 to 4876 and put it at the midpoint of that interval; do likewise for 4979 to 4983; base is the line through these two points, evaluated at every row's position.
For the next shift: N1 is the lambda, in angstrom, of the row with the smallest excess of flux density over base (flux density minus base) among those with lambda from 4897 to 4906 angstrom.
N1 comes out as 4901.29 angstrom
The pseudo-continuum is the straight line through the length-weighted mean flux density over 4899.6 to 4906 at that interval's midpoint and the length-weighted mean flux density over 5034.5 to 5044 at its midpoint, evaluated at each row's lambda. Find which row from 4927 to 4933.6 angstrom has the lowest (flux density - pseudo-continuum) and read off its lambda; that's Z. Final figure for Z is 4929.58 angstrom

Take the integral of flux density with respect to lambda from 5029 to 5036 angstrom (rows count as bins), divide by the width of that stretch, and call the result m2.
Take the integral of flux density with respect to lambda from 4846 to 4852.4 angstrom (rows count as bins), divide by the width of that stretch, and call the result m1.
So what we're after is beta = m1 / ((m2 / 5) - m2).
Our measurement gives -1.21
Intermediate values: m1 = 207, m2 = 214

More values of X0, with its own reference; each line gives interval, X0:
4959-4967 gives 4959.18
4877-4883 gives 4882.14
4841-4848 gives 4842.95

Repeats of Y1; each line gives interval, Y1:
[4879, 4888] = 4881.02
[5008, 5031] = 5017.76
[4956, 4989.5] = 4974.05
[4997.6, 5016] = 5002.77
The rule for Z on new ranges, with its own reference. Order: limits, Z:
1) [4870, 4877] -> 4870.91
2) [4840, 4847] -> 4842.95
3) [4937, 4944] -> 4942.08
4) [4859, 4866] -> 4859.71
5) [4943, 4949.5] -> 4946.64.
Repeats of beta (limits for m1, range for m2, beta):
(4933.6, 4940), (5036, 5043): -1.12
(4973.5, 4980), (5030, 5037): -1.19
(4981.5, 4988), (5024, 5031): -1.16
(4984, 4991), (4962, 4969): -1.30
